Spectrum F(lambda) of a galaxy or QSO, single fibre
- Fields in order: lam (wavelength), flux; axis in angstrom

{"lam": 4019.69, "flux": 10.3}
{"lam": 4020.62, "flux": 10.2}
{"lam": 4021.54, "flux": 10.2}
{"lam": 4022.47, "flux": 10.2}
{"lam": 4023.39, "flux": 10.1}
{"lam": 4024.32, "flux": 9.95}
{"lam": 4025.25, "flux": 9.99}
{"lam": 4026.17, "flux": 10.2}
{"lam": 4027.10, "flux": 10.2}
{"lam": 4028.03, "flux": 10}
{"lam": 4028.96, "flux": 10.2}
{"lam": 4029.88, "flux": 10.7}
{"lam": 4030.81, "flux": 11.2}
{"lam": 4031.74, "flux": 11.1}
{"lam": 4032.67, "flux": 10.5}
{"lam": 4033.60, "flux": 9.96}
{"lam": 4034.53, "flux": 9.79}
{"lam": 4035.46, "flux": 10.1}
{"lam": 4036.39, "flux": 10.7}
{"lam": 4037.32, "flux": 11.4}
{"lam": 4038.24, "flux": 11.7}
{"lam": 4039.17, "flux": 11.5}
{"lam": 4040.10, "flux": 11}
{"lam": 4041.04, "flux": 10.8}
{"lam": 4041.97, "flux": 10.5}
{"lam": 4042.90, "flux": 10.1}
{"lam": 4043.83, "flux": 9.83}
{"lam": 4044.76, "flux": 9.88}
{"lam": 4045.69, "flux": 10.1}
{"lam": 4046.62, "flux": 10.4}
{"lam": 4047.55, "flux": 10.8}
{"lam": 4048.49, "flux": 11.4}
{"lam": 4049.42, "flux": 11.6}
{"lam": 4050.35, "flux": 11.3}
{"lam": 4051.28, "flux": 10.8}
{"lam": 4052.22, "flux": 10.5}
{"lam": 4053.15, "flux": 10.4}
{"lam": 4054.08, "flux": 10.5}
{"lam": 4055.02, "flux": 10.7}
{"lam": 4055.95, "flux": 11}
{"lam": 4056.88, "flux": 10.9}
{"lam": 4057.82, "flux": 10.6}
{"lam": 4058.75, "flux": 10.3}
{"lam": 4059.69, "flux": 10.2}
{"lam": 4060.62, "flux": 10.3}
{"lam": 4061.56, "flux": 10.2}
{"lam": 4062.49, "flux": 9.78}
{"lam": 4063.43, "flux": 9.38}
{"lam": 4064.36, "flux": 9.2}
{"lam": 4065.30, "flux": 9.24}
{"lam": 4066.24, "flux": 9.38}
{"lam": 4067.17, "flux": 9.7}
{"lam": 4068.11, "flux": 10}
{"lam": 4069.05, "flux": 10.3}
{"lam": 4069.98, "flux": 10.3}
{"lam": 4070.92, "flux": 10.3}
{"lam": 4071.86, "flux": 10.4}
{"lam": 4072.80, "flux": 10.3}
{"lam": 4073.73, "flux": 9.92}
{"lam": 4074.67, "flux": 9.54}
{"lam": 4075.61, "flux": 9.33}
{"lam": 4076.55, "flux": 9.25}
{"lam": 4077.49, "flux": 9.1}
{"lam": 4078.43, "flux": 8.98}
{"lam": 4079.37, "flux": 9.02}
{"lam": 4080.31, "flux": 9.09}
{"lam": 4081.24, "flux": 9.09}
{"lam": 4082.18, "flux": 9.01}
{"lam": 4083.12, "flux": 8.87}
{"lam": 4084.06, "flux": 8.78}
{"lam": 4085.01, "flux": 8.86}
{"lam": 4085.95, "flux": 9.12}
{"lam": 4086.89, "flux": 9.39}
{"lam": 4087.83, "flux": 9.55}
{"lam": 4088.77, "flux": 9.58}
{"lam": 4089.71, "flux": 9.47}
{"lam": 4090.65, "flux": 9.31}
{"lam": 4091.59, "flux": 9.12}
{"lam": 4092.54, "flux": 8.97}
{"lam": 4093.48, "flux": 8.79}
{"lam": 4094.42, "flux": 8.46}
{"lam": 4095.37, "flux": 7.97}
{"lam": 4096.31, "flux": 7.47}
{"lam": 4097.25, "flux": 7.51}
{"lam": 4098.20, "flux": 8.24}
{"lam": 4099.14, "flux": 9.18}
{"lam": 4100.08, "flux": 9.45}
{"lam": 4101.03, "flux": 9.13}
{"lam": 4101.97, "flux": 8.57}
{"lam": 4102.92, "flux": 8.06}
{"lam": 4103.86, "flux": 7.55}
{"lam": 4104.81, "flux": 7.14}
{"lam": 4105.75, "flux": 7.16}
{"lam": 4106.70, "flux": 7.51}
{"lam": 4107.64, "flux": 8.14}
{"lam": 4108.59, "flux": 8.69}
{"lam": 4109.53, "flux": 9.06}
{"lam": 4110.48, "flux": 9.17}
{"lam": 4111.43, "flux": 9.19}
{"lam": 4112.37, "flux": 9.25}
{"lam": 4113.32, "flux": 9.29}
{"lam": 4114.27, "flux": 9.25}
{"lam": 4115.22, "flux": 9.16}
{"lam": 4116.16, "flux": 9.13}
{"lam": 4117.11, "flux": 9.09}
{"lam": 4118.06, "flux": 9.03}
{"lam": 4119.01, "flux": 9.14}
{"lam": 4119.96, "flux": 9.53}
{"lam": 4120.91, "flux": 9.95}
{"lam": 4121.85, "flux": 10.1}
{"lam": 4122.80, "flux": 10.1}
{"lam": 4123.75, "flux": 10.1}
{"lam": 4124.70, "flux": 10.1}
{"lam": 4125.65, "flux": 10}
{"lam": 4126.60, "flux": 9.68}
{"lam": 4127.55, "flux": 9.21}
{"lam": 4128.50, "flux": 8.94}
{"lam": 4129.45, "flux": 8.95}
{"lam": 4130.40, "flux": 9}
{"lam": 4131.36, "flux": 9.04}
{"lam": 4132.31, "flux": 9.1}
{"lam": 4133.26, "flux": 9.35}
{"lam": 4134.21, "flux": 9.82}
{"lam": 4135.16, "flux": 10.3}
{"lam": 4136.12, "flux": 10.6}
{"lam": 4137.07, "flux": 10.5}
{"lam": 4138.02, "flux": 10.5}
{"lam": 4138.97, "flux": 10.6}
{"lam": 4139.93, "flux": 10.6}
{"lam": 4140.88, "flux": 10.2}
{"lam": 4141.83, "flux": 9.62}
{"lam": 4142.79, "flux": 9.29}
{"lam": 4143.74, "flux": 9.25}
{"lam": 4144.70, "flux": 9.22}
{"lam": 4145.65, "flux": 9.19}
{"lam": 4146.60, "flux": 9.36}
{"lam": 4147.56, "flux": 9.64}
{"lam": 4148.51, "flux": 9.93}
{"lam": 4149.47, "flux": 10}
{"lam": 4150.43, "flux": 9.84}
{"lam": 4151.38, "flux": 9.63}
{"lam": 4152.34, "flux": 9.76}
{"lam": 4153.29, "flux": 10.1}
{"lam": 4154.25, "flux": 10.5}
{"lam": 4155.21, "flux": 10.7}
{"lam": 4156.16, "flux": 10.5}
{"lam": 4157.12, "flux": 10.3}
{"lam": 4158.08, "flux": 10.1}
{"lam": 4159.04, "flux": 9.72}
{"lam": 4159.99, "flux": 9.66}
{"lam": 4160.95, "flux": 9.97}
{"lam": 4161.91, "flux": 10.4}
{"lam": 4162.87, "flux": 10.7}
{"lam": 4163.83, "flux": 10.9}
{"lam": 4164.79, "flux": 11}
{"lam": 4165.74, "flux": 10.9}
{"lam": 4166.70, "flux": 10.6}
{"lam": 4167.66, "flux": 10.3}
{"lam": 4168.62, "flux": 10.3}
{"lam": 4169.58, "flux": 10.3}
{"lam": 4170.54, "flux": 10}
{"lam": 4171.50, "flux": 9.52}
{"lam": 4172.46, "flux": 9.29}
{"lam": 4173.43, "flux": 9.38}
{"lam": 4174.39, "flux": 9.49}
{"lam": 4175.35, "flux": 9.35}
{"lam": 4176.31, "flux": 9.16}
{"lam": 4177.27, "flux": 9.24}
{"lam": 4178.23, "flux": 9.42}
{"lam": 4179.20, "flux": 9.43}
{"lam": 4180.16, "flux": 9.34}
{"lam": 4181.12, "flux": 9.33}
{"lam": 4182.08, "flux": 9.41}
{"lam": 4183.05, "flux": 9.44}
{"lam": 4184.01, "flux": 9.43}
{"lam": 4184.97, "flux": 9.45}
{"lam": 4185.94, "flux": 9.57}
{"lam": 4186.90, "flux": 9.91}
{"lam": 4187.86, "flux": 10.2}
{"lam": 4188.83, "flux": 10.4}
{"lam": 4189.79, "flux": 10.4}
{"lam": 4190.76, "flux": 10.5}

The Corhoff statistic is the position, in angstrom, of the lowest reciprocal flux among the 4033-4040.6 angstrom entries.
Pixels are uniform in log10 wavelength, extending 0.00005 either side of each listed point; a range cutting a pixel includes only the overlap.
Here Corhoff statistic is 4038.24 angstrom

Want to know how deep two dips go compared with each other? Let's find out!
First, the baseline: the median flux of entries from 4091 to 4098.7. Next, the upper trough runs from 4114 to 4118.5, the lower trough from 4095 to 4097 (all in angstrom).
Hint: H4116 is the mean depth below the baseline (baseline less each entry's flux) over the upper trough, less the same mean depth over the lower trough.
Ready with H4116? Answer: -1.4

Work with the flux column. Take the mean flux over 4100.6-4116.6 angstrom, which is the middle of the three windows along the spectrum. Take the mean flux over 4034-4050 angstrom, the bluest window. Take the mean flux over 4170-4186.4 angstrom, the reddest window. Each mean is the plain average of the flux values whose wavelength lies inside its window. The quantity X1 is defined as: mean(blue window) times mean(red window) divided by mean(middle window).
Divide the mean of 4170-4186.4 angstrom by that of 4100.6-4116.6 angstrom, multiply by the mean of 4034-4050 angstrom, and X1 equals 11.77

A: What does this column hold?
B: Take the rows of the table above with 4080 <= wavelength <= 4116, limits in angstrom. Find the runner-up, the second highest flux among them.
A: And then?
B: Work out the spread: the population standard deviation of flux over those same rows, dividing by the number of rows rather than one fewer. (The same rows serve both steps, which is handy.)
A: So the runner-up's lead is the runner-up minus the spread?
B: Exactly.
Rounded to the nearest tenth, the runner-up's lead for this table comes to 8.9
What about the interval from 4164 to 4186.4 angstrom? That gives 10.4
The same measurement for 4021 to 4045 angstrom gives 11.0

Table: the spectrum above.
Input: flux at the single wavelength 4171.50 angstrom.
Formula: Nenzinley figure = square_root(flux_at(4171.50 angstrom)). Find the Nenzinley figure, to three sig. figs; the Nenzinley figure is 3.09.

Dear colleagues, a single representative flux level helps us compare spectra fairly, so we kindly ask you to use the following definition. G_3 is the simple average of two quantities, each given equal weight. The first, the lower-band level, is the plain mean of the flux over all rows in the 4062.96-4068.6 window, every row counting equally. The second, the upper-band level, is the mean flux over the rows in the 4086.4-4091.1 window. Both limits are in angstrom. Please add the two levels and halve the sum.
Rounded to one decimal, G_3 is 9.5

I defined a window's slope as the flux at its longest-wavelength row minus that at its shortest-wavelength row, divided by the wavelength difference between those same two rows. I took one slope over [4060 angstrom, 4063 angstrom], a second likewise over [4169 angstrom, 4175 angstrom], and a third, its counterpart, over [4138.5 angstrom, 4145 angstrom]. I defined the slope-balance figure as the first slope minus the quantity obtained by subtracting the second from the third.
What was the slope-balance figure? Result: -0.21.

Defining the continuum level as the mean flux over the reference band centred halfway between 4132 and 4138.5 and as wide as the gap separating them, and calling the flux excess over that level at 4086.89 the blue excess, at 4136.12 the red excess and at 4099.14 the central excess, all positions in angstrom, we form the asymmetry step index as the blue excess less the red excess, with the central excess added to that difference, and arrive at -2.1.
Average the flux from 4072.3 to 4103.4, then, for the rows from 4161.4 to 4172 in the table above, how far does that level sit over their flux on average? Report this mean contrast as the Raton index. -1.5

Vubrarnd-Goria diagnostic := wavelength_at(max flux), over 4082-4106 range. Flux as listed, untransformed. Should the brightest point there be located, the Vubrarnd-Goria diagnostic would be 4088.77 angstrom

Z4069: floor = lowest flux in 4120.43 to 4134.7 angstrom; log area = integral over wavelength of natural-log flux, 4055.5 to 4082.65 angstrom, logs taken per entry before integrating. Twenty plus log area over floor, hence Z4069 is 26.9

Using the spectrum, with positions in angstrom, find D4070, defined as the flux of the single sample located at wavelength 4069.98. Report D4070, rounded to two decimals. 10.30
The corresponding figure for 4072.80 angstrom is 10.30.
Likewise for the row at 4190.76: 10.50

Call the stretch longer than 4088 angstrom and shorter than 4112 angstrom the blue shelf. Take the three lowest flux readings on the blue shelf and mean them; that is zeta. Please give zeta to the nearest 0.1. 7.3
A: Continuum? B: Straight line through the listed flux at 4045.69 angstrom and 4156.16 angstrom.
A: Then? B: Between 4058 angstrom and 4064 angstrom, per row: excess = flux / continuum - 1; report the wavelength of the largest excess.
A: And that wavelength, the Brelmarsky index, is 4058.75 angstrom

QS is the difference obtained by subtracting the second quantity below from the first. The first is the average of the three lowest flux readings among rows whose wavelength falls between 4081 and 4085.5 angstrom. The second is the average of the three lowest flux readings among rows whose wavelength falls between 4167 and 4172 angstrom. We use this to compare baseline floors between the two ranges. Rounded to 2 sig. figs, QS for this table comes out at -1.1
